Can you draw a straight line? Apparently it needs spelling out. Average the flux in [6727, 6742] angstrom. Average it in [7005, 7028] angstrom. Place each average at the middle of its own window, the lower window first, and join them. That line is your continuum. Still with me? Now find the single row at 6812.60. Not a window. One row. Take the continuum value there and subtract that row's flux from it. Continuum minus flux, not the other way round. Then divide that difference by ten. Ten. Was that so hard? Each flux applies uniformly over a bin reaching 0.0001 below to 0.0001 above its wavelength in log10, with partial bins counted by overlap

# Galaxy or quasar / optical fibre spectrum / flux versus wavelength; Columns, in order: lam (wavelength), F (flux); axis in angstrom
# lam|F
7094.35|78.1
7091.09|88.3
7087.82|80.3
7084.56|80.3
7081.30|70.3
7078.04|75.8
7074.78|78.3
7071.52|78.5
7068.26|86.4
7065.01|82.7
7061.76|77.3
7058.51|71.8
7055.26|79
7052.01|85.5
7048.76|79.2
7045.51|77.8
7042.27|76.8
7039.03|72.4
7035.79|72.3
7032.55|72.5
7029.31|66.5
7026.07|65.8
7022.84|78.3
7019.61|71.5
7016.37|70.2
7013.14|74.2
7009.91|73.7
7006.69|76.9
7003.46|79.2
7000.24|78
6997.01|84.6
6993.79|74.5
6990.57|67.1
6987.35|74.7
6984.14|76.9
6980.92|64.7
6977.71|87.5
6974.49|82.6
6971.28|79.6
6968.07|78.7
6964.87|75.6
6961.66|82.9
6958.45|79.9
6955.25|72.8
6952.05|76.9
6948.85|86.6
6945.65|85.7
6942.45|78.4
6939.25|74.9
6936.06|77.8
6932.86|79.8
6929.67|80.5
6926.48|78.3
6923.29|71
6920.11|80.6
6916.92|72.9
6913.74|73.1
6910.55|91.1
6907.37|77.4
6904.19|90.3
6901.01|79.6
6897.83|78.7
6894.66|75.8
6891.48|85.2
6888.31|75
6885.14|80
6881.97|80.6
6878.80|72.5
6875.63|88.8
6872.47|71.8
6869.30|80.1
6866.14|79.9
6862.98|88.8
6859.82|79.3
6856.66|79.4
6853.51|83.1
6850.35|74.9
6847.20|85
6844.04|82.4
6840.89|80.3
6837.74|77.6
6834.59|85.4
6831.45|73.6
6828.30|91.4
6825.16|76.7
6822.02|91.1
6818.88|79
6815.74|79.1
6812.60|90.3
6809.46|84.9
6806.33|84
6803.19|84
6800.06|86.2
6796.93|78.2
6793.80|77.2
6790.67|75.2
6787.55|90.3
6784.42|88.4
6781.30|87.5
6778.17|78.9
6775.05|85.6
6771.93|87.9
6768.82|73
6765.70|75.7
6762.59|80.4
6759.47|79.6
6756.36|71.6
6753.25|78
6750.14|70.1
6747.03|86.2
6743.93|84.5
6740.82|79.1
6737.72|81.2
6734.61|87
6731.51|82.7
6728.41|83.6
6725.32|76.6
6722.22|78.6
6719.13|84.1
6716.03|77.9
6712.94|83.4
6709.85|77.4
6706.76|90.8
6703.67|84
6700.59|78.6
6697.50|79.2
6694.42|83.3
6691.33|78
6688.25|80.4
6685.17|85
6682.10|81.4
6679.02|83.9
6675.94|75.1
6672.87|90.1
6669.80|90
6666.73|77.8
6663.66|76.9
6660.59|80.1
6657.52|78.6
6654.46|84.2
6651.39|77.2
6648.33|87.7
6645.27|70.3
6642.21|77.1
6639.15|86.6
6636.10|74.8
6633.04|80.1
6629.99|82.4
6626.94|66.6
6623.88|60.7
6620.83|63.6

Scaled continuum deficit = -1.0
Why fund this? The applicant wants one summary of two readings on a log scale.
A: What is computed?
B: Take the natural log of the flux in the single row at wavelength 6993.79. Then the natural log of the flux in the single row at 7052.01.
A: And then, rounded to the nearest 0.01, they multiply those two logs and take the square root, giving 4.38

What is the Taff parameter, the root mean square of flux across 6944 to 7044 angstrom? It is 76.3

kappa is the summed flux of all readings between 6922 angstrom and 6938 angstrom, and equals 387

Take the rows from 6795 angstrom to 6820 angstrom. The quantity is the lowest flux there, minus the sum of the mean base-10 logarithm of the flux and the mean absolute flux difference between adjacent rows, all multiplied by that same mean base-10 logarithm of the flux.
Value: 139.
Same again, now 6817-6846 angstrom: 117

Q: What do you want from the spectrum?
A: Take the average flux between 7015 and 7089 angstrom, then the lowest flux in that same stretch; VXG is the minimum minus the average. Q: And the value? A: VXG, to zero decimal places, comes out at -10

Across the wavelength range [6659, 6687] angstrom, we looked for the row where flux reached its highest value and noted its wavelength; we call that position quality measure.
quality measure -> 6672.87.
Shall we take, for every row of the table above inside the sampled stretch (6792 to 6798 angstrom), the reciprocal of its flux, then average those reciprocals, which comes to 0.0129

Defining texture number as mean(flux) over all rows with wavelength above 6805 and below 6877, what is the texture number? 82.0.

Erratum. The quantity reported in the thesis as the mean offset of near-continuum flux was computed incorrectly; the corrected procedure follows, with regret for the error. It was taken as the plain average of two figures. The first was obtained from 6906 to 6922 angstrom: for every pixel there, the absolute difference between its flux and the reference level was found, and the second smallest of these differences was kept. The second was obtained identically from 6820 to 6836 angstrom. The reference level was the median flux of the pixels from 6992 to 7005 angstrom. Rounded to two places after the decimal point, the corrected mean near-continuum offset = 3.50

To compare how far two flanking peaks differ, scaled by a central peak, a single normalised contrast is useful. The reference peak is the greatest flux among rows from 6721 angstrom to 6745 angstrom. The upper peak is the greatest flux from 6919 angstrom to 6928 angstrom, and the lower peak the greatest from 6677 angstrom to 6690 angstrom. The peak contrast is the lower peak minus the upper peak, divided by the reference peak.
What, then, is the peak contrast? 0.051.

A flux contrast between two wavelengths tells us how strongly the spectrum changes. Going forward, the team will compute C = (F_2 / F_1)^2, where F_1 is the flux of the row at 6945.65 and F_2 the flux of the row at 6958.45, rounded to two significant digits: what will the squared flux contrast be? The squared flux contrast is 0.87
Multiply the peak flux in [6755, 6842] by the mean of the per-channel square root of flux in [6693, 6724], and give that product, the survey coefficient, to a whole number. 826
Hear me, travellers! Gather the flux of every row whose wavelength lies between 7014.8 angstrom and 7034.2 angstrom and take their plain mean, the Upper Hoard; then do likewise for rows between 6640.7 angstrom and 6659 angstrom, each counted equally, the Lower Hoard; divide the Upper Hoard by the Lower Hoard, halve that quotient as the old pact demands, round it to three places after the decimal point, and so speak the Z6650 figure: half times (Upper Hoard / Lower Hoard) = 0.447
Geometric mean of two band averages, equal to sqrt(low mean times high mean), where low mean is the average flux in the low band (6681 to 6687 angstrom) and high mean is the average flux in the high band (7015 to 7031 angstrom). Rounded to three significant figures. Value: 76.6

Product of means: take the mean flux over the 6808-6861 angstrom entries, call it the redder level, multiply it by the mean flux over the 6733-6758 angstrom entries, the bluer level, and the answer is 6534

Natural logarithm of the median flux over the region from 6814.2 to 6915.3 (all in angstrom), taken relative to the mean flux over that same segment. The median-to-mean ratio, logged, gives -0.014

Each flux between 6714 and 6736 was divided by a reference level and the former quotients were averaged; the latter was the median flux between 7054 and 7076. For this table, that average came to 1.04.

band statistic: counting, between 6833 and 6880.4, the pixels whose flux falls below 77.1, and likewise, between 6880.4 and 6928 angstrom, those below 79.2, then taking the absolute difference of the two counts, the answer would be 5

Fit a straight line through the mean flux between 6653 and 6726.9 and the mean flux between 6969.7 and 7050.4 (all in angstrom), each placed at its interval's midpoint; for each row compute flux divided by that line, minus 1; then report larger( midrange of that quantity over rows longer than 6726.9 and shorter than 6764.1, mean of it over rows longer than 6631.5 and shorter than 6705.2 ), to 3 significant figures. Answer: -0.0128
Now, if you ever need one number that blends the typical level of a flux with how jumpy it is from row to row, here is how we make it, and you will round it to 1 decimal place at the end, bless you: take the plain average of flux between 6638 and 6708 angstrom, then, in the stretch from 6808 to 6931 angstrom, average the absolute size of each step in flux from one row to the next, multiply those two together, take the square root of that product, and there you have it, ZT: 25.6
